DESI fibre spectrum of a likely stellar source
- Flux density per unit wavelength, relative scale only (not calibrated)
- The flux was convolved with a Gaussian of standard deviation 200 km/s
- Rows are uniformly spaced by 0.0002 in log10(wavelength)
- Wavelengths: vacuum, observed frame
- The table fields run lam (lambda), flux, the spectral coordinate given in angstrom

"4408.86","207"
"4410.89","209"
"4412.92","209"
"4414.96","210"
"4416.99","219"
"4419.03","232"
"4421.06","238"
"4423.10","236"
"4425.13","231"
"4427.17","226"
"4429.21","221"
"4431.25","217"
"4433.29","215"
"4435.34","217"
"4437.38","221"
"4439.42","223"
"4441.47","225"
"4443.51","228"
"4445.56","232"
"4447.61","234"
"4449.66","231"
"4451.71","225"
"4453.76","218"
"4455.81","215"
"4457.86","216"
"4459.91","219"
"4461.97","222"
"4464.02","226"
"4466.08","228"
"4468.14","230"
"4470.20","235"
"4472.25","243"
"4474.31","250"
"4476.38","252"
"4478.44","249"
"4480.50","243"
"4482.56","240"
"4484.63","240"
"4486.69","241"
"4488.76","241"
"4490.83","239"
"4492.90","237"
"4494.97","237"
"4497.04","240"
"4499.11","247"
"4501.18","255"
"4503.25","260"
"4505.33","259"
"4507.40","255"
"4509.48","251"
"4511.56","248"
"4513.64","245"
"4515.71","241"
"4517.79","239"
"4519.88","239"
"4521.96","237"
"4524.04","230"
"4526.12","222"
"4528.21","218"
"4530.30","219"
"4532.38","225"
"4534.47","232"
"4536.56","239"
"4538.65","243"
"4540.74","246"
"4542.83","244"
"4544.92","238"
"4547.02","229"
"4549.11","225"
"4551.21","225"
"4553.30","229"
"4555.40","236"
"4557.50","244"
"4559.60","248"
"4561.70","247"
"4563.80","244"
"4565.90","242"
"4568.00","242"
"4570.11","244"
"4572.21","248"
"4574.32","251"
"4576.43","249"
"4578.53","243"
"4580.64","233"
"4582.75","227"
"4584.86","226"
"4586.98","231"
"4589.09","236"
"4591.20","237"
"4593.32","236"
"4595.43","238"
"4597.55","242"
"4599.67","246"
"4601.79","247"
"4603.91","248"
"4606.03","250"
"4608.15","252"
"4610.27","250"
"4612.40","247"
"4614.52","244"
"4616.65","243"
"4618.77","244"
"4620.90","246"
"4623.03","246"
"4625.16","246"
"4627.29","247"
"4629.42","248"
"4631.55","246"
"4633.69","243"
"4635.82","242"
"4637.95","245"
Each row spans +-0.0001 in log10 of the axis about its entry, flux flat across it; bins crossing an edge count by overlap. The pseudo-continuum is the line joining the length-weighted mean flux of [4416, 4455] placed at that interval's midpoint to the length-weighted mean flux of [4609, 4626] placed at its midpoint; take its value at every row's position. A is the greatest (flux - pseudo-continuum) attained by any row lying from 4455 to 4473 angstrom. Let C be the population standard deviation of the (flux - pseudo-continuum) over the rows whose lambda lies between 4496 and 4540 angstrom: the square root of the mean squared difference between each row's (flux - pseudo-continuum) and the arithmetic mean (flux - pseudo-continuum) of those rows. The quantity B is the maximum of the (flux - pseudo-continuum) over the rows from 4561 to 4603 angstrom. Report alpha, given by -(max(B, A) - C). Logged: 0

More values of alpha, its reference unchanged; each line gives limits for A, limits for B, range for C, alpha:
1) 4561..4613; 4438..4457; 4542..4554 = -3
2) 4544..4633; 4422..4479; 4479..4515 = -15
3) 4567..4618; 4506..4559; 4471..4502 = -16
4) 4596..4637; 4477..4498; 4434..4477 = -9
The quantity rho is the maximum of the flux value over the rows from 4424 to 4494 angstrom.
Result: 252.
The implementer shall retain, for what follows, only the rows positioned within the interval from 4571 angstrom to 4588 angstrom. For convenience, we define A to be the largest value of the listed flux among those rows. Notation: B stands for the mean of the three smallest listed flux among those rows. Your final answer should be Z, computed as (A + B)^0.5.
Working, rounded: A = 251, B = 228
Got 21.9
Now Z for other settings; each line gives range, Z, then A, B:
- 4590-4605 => 22.0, 248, 237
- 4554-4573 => 22.1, 248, 240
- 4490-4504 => 22.3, 260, 238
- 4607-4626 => 22.3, 252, 244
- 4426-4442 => 21.0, 226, 216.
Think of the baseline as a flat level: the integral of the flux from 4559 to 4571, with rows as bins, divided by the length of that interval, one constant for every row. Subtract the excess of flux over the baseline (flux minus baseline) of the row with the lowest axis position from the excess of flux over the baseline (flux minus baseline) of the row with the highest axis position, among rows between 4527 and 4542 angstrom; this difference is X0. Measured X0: 28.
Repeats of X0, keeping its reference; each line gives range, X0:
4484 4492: -1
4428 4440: 2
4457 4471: 19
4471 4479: 6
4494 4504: 23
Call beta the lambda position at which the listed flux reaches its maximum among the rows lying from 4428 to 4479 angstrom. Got 4476.38 angstrom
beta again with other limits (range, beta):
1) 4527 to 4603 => 4574.32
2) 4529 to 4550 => 4540.74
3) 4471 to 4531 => 4503.25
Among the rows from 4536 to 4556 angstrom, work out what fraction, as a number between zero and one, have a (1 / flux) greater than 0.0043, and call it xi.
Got 0.40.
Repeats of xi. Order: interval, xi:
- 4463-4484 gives 0.30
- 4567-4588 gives 0.30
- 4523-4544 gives 0.60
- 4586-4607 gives 0.10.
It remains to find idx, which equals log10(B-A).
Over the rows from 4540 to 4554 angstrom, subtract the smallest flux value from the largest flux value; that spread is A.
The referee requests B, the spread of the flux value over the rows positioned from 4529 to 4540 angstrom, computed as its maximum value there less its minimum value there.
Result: 0.48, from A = 21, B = 24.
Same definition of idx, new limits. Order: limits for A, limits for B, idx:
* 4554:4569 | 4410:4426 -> 1.23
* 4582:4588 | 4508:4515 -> 0.00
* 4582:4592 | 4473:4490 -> 0.00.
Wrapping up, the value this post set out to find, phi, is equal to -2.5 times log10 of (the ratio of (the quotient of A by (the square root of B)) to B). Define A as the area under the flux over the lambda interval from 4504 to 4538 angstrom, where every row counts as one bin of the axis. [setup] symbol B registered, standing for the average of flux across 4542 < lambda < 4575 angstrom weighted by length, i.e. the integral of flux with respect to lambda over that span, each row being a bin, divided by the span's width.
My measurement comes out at -0.85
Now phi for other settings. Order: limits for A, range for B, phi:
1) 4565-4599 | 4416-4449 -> -0.95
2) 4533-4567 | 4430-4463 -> -0.97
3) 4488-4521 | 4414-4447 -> -0.96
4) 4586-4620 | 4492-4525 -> -0.83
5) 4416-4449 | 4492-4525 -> -0.72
